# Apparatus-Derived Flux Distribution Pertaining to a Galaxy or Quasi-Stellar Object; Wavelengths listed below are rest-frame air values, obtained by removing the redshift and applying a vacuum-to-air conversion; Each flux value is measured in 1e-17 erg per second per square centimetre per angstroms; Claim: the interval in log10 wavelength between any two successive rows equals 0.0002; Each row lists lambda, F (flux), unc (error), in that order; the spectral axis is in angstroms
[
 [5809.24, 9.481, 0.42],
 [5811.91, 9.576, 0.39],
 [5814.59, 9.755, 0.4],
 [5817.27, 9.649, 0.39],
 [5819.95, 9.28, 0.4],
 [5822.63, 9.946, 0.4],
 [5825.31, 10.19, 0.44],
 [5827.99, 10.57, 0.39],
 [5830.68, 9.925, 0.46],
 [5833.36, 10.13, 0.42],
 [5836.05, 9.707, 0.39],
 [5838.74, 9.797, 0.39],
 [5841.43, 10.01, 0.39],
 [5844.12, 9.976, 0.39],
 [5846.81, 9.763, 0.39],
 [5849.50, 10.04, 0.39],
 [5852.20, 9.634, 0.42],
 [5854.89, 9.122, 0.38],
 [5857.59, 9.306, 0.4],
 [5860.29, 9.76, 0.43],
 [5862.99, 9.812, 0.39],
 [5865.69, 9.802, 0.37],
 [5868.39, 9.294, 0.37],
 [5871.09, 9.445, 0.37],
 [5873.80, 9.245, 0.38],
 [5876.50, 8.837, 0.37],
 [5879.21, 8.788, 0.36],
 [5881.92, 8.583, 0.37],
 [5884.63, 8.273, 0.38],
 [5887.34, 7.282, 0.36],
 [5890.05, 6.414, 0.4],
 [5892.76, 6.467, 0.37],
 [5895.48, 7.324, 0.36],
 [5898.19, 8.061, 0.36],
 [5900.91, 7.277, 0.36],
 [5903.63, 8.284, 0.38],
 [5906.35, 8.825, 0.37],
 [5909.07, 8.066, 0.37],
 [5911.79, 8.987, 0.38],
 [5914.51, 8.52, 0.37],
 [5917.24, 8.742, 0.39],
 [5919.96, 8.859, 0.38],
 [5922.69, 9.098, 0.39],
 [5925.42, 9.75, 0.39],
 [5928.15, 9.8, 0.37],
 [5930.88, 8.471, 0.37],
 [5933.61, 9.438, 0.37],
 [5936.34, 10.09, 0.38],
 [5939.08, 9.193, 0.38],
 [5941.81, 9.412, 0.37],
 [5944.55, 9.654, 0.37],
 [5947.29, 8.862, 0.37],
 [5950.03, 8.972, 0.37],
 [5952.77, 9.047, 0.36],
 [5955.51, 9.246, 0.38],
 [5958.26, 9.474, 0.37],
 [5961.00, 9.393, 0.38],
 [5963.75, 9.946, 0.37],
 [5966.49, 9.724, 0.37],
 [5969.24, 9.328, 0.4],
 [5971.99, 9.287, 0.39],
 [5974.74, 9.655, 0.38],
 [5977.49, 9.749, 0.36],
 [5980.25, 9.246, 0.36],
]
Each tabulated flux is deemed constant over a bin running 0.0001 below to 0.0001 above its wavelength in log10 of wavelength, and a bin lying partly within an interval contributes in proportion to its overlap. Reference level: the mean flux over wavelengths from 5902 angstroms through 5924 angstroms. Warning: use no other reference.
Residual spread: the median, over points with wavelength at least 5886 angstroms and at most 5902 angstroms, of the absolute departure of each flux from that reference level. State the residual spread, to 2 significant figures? 1.4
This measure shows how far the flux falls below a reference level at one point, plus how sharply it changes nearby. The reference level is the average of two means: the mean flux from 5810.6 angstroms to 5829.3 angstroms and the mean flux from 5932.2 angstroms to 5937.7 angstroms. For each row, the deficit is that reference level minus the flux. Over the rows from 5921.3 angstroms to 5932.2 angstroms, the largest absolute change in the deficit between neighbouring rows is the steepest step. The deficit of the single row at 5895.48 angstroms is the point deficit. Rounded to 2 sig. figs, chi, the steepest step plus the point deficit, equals 3.8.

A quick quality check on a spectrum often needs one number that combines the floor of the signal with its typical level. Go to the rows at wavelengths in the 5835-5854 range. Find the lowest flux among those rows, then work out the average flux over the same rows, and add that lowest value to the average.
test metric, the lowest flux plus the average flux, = 19.5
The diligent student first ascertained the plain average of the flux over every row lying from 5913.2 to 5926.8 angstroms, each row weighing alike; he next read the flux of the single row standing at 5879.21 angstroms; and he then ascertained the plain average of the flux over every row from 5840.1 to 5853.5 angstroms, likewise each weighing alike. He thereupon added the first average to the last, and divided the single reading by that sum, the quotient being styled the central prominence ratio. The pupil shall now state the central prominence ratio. 0.47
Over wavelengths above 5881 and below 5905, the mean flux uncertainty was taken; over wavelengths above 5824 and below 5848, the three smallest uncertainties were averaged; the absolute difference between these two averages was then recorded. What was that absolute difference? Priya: 0.019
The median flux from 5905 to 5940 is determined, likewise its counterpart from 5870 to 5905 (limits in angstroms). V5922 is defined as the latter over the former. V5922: 0.92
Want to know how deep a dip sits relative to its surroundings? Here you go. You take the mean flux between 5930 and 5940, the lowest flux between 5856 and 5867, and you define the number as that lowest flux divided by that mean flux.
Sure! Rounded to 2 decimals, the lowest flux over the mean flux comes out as 1.00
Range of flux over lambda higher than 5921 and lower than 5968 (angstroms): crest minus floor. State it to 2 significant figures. 1.6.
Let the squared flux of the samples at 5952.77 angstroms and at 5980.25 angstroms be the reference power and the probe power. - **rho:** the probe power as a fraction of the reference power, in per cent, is 104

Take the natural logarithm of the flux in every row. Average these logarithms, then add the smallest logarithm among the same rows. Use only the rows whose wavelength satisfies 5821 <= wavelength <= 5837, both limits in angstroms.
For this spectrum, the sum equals 4.58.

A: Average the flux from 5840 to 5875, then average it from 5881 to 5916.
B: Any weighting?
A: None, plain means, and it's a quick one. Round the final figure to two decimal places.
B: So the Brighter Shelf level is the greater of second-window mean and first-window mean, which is 9.63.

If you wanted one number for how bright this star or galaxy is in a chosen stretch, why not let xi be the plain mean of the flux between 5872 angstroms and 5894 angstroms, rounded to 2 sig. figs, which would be 8.0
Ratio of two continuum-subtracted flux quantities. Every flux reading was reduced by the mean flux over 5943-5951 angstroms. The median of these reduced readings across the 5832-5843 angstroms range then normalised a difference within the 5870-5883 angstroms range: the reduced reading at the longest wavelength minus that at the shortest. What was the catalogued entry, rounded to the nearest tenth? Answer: -1.2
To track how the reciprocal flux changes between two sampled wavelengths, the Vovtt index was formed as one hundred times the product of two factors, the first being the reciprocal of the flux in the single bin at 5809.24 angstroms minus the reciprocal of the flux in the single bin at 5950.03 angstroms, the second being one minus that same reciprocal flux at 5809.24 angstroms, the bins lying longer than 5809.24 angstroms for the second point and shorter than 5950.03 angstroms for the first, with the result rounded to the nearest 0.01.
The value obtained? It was -0.54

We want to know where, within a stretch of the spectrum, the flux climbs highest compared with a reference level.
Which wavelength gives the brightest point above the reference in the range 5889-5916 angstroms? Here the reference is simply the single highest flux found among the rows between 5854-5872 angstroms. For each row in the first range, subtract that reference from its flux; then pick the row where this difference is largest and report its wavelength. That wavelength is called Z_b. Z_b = 5911.79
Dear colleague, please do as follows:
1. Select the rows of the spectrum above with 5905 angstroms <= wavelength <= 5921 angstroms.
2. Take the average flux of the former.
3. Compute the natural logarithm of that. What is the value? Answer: 2.16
